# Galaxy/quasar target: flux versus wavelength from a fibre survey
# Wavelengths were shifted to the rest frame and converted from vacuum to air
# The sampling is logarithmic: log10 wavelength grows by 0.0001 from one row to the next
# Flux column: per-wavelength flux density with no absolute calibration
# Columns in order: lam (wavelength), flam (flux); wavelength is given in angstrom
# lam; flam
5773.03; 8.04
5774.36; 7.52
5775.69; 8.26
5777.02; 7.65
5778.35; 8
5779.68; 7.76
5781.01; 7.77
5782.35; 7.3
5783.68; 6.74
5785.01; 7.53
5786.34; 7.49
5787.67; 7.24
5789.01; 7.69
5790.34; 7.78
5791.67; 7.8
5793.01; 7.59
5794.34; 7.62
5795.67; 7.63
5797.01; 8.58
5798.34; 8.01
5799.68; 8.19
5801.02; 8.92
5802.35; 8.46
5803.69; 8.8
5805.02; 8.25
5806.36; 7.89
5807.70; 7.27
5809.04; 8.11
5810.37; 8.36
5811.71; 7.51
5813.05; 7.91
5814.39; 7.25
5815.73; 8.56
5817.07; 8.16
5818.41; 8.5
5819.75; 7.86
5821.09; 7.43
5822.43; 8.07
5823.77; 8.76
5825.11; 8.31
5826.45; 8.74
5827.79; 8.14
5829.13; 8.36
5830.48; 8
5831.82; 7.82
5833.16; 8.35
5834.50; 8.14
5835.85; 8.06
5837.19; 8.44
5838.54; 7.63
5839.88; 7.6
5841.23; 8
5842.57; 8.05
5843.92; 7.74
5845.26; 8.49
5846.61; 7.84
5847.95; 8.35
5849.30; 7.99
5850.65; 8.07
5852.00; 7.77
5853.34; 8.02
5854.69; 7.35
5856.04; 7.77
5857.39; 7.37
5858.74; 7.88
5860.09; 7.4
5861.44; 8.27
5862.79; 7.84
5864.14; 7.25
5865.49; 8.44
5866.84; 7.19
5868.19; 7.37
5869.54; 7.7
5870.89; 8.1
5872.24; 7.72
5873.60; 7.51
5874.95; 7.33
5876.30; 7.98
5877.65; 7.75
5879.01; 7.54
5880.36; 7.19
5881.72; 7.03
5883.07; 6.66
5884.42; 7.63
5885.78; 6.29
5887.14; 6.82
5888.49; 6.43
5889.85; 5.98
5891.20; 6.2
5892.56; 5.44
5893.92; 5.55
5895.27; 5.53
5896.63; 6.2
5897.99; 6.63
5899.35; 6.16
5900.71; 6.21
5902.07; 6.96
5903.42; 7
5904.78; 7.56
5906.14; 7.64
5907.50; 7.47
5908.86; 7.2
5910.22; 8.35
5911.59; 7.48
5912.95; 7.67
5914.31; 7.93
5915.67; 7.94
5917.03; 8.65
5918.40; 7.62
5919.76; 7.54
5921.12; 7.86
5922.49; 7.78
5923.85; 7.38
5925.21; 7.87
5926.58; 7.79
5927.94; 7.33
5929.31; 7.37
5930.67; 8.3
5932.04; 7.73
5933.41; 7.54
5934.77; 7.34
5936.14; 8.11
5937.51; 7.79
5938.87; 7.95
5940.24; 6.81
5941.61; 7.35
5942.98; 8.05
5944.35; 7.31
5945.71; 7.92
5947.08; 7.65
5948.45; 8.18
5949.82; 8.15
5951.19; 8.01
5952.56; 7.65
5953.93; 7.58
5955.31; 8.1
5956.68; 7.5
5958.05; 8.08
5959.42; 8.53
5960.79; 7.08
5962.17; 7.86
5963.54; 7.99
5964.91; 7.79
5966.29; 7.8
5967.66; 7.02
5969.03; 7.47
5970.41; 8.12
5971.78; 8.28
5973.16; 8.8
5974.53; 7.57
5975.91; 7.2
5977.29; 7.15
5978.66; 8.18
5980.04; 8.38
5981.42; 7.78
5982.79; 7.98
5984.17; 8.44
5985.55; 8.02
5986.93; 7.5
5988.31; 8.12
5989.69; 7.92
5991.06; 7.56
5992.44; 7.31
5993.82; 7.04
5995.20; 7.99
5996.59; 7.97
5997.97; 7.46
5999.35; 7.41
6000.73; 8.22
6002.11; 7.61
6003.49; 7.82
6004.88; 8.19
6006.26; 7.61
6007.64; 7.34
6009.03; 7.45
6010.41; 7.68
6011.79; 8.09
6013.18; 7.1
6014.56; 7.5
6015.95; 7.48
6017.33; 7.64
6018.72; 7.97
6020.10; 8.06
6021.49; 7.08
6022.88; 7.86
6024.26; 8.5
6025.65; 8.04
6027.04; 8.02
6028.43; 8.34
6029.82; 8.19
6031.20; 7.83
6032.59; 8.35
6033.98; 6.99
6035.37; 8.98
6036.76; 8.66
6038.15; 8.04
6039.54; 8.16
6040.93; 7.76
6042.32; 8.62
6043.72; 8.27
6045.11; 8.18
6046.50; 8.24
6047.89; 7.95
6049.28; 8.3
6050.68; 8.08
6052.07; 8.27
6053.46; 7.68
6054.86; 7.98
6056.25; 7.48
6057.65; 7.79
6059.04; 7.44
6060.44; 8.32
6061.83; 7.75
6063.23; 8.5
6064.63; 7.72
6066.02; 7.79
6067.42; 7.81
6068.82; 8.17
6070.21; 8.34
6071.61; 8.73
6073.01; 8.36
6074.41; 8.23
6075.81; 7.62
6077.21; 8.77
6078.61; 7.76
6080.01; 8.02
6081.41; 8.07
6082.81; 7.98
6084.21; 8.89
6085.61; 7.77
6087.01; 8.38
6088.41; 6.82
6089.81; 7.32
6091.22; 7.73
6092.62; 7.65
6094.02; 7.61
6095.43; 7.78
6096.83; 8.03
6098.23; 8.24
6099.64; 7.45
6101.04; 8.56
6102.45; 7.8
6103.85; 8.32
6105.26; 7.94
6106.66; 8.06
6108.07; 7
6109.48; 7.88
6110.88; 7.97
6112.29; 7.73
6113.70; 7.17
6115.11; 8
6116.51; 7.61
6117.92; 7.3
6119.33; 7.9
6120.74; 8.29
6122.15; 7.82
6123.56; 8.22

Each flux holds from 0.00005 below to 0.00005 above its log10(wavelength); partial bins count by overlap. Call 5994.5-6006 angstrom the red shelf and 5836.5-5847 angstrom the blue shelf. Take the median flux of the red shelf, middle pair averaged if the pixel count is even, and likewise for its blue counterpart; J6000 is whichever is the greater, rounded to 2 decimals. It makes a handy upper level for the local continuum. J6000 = 7.92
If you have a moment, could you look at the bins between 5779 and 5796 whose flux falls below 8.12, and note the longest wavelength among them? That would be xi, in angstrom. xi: 5795.67 angstrom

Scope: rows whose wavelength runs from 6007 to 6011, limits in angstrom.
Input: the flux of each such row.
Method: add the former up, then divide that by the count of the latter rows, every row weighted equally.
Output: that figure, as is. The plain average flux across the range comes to 7.5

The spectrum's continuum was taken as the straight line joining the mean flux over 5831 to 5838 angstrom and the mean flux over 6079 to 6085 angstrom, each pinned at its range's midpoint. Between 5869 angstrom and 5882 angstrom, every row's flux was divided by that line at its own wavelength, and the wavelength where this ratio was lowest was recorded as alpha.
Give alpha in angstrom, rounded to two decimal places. 5881.72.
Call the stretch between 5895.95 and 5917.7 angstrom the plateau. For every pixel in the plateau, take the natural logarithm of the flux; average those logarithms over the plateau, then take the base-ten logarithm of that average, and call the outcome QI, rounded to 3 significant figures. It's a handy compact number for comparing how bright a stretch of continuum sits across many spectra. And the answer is 0.298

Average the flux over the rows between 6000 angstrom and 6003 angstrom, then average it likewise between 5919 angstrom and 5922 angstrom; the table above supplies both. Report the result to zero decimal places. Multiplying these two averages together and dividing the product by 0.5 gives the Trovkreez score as 122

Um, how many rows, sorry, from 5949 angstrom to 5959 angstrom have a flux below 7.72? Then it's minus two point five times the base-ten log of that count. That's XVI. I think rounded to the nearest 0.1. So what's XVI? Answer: -1.2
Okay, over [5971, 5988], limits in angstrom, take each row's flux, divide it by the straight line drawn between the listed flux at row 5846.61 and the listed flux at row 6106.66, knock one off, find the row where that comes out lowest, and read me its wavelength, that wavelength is 5977.29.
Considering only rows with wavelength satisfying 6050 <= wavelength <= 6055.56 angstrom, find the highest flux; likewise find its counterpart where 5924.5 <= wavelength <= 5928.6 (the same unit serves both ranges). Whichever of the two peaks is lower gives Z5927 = 7.87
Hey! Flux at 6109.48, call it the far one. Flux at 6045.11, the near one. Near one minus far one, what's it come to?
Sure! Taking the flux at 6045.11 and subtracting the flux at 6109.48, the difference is 0.30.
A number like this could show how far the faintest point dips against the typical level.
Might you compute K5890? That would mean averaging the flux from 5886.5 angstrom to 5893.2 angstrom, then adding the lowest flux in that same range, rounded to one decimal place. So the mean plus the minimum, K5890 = 11.6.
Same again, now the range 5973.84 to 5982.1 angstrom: 14.9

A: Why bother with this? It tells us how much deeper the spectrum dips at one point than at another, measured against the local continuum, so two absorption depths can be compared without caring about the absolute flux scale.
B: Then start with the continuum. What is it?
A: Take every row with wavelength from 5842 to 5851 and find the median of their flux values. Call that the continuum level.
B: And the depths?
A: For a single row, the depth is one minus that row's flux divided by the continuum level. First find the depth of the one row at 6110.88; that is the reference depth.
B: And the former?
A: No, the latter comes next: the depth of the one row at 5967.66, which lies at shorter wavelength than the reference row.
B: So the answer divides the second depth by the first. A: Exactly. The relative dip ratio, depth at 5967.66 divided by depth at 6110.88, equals 13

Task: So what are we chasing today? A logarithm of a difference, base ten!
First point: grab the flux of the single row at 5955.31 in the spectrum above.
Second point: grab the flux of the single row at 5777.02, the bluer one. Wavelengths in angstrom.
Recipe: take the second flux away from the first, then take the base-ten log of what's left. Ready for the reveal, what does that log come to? -0.3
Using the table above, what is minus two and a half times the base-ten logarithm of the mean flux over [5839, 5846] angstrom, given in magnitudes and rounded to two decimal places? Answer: -2.25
